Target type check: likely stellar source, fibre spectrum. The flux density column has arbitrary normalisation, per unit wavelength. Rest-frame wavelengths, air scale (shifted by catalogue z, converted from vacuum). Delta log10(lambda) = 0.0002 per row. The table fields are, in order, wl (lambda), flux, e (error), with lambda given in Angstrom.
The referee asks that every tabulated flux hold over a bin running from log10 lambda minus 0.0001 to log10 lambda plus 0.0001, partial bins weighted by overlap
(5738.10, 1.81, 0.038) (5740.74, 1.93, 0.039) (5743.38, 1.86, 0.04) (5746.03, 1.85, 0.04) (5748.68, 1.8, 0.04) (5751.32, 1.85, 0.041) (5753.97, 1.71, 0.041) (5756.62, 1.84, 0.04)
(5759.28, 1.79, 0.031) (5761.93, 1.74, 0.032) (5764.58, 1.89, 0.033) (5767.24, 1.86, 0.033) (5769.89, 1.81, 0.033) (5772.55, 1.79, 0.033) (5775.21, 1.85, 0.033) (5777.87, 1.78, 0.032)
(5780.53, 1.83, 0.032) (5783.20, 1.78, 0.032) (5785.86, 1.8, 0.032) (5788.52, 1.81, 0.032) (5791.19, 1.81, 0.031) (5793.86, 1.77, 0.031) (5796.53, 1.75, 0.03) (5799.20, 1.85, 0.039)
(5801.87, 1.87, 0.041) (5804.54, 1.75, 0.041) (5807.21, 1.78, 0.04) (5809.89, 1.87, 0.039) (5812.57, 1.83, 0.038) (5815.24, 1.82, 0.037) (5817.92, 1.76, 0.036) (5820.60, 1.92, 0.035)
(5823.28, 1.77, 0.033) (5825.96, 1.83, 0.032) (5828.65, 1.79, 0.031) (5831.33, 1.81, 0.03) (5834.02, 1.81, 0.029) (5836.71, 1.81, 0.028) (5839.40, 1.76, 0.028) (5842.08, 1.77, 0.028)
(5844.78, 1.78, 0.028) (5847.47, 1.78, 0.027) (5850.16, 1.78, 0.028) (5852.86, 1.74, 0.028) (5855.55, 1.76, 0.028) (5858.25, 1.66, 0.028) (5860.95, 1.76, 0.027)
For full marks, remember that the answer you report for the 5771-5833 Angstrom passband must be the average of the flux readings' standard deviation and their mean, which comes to 0.926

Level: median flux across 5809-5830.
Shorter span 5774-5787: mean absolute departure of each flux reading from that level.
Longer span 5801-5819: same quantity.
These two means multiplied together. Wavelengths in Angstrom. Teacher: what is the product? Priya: 0.0012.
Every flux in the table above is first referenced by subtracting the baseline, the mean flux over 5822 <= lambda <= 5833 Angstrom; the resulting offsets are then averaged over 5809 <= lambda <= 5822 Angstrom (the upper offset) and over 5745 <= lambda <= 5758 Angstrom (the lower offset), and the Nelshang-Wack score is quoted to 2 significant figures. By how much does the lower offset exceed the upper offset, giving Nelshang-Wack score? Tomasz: -0.030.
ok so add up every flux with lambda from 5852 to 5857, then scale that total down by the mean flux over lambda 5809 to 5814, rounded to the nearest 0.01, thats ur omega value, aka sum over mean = 1.89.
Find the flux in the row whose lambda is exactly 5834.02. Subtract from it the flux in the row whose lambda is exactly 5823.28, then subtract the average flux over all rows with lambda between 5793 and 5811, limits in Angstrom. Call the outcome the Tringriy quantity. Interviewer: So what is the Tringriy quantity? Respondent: -1.766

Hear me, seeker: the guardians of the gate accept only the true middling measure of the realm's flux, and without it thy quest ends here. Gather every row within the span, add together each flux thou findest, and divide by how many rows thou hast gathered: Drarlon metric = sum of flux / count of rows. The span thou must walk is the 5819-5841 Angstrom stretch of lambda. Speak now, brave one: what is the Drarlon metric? 1.81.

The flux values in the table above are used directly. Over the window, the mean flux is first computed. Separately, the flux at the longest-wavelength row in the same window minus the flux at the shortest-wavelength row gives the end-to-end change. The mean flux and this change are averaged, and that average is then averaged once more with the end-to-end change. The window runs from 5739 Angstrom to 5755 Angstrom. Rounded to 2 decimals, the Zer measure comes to 0.29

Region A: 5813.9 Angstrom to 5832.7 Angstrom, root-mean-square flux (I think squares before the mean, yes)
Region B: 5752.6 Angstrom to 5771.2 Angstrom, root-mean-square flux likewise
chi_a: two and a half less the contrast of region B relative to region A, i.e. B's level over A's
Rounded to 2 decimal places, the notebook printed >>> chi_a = 1.50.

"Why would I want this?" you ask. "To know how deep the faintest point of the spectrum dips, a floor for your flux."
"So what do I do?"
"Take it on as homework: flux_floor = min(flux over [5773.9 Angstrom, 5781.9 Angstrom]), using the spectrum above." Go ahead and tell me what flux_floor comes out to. 1.78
